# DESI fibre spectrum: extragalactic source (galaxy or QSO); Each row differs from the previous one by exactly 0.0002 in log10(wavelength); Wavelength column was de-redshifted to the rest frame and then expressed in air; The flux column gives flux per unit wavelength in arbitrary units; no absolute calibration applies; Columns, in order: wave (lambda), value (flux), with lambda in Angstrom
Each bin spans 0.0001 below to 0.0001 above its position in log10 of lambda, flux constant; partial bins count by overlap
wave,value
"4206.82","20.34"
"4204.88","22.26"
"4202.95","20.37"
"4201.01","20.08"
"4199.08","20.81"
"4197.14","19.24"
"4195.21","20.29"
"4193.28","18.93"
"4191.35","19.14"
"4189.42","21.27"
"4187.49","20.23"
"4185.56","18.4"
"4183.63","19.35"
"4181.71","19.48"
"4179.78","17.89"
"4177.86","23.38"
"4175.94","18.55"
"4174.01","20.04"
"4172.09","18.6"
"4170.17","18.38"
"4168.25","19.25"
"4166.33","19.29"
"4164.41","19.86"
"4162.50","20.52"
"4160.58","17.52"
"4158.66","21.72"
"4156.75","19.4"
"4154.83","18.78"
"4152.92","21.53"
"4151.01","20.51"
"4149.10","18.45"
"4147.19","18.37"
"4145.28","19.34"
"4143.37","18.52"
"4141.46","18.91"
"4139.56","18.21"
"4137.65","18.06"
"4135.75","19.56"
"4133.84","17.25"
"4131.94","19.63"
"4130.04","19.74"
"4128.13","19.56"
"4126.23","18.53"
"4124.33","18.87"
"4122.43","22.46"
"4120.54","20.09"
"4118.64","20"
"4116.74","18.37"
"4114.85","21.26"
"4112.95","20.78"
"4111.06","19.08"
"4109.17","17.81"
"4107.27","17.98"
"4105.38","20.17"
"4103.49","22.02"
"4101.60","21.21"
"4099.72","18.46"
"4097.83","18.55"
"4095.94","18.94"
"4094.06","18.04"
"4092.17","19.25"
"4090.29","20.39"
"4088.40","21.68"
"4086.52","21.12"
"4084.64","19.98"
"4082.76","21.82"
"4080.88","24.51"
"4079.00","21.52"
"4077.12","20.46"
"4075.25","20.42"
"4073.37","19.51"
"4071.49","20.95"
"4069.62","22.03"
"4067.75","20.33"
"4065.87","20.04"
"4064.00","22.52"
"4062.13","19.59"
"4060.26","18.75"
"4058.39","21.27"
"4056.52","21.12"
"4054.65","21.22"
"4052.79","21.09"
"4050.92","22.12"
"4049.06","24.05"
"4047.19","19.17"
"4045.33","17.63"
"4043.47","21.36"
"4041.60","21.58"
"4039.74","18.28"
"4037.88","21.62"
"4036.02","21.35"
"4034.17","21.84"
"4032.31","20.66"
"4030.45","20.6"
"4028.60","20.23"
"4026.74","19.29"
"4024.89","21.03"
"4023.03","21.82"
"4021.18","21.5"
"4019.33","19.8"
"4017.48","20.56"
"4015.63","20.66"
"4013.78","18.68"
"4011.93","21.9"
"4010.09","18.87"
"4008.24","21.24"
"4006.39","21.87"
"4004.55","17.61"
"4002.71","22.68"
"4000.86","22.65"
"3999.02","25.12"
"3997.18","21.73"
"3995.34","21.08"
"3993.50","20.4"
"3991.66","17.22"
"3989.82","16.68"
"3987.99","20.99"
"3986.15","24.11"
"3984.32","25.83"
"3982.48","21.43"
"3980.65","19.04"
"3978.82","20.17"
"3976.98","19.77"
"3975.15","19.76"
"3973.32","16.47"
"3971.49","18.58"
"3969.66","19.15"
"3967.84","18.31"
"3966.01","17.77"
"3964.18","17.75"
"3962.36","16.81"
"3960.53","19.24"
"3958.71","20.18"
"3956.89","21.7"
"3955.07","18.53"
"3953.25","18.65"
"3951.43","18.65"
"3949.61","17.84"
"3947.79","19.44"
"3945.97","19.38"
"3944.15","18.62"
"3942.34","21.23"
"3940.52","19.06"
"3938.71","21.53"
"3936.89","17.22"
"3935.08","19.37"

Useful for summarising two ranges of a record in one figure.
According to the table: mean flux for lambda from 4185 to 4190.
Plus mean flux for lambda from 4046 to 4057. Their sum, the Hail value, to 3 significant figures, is 41.4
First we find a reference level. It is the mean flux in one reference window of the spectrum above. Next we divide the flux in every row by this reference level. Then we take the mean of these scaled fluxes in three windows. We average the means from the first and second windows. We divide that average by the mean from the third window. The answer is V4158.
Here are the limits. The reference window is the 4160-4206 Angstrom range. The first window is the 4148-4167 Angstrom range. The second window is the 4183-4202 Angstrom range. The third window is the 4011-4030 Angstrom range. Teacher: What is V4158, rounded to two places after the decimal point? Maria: 0.96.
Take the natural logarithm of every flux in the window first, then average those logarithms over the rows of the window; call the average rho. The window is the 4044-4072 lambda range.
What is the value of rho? 3.03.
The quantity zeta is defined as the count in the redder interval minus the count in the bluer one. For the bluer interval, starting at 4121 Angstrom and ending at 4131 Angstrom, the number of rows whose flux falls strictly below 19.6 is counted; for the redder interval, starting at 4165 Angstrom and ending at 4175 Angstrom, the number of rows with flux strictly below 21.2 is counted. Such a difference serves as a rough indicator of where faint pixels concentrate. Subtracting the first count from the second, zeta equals 2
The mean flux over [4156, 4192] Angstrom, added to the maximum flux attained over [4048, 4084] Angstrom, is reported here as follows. 44.1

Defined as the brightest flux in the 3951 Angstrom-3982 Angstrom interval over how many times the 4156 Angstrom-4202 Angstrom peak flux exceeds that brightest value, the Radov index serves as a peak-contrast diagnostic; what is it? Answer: 20.1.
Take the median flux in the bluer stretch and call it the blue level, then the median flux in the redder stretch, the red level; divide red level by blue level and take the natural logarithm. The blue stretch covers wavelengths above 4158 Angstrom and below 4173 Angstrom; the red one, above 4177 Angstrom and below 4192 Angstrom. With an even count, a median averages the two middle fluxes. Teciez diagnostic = 0.01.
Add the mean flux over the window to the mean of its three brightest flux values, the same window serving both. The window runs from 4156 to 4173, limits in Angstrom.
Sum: 40.1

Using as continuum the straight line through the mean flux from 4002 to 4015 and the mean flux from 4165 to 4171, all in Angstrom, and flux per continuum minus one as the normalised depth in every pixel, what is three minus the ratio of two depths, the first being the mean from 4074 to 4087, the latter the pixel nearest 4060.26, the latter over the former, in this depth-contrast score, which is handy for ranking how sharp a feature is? 4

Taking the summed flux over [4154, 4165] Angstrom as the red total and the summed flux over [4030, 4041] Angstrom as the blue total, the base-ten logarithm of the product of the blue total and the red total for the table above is 4.17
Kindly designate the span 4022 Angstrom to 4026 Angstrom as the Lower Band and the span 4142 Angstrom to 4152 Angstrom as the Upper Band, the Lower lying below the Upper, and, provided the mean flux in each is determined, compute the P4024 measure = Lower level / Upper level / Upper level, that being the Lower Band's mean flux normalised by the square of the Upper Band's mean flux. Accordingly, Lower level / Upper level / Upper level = 0.059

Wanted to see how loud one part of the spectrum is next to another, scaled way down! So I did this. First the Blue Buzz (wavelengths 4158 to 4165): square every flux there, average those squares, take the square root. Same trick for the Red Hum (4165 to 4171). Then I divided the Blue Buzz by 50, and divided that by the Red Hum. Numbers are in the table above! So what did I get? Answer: 0.0210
